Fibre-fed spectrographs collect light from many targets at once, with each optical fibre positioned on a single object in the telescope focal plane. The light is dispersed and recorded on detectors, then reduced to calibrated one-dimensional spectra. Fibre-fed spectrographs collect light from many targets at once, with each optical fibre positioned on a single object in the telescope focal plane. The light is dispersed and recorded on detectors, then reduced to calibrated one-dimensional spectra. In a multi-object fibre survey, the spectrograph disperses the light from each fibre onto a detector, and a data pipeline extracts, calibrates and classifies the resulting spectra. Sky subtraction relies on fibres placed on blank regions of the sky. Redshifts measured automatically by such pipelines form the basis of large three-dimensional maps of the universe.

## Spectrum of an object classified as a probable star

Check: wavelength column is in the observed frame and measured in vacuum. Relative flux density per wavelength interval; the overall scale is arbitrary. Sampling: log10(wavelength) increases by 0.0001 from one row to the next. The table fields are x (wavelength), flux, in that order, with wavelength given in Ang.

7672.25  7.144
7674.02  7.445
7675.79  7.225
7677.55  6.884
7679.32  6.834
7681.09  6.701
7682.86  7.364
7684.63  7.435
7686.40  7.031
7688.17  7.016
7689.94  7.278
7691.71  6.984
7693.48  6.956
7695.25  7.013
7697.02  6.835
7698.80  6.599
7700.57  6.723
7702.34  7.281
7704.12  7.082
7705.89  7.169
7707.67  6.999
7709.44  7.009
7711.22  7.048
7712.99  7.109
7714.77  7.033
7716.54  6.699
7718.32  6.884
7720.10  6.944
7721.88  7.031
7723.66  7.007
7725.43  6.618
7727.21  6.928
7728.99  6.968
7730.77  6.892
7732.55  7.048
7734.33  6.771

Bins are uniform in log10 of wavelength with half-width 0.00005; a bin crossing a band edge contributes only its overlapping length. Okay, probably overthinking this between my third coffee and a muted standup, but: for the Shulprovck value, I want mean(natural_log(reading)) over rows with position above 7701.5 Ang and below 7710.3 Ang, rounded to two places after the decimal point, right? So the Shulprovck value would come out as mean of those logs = 1.96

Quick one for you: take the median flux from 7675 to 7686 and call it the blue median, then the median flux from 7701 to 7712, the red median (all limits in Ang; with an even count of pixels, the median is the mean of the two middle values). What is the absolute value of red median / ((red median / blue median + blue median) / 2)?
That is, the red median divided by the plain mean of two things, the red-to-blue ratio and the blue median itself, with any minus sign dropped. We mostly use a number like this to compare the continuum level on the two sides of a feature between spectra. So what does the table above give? 1.75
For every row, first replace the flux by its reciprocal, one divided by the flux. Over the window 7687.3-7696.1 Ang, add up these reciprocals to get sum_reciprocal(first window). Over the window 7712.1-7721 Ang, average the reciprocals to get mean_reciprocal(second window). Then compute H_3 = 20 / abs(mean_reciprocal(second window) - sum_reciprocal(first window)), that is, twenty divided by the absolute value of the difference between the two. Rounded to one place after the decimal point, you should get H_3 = 35.4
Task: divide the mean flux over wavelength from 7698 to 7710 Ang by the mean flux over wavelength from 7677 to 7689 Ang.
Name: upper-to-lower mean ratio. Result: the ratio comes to 0.992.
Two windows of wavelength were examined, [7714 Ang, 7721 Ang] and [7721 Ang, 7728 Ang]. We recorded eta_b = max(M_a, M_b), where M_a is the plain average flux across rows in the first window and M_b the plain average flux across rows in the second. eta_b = 6.90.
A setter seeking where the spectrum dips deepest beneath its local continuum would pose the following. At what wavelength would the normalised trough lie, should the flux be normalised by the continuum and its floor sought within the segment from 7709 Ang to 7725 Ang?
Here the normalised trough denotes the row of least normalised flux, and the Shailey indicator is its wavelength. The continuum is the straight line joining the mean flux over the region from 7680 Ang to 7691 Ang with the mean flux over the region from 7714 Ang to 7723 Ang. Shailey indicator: 7716.54 Ang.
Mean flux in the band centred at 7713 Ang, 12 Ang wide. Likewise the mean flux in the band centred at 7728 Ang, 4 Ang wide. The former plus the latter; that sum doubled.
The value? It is 27.8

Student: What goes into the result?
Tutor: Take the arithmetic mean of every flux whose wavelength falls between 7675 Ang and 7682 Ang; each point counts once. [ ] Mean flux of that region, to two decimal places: 6.91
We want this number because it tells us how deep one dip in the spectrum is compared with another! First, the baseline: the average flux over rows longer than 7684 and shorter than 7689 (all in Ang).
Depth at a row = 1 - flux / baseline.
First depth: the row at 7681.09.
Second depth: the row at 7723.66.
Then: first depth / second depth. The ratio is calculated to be 3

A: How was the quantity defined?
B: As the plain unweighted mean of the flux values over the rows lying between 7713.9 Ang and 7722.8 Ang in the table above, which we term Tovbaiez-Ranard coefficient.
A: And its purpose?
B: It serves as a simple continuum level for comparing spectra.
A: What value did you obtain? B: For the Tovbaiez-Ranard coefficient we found 6.92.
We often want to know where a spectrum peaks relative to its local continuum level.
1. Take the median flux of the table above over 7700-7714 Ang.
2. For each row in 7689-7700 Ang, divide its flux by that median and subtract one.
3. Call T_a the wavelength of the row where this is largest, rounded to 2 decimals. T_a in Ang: 7689.94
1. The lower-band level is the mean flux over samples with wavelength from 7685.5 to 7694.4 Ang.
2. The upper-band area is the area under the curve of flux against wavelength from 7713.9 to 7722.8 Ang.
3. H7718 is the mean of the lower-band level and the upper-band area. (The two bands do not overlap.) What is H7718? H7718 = 34.3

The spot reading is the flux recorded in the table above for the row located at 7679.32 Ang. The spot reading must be 6.834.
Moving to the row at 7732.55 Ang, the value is 7.048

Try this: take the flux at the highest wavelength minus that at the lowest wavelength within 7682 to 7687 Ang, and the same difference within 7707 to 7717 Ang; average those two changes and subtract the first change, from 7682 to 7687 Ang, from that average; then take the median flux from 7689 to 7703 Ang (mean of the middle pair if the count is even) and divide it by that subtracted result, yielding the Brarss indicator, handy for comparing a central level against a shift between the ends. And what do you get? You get 422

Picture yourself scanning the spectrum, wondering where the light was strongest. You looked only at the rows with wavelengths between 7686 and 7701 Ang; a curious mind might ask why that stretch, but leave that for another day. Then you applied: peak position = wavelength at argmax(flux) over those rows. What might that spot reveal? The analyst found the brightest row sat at 7689.94 Ang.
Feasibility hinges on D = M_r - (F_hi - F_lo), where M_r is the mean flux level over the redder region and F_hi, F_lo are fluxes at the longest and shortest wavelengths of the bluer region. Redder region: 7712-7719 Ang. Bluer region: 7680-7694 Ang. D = 6.68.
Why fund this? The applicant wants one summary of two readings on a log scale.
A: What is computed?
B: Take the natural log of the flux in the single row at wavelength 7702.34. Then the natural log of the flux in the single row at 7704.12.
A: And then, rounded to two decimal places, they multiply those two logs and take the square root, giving 1.97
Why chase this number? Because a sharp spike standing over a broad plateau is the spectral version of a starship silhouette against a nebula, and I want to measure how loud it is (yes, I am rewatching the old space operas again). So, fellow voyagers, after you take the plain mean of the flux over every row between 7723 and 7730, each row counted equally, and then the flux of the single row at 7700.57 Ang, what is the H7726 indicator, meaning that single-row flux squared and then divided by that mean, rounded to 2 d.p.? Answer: 6.57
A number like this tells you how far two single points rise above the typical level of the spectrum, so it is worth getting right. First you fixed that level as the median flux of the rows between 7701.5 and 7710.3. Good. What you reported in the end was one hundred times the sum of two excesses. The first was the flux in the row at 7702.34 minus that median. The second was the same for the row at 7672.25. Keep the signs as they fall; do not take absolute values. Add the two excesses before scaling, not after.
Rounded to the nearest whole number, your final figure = 26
